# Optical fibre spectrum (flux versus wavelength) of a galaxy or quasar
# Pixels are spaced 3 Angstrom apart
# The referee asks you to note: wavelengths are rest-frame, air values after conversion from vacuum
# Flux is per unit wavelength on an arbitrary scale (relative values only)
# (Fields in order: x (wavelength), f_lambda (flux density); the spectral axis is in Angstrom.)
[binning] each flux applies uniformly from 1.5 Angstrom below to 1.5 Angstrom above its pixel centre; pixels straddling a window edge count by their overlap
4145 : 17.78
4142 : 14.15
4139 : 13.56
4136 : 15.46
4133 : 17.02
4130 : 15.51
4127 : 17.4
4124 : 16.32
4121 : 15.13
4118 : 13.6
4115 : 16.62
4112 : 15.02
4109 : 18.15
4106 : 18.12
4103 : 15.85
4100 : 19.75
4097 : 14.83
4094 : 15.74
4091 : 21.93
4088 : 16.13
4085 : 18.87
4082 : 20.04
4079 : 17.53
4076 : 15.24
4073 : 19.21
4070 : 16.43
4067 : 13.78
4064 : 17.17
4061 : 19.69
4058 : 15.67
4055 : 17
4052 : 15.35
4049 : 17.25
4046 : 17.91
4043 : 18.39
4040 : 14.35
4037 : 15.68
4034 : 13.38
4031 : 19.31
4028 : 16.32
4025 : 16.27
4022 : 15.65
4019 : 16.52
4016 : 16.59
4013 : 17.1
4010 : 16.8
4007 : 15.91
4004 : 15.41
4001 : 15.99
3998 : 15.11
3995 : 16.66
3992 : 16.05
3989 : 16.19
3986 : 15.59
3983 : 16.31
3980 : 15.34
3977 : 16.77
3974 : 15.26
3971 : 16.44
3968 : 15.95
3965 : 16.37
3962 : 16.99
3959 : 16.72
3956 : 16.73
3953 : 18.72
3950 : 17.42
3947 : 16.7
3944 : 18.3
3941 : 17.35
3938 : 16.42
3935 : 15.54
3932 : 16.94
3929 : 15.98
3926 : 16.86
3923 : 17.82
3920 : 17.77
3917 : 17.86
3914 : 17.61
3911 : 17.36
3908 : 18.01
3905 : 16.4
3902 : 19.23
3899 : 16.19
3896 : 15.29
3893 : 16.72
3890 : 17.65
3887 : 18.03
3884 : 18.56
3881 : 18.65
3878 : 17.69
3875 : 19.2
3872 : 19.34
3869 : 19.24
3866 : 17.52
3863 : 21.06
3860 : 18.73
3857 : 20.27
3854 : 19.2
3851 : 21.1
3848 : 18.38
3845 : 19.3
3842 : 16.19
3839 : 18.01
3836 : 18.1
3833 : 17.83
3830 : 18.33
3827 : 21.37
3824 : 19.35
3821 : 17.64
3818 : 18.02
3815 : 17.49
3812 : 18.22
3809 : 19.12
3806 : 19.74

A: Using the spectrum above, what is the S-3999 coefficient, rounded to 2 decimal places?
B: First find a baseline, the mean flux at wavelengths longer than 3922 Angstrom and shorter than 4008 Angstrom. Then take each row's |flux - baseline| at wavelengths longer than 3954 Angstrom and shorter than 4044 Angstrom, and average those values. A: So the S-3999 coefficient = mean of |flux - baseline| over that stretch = 0.76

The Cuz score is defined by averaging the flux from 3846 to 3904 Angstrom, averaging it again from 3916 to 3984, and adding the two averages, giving 35.3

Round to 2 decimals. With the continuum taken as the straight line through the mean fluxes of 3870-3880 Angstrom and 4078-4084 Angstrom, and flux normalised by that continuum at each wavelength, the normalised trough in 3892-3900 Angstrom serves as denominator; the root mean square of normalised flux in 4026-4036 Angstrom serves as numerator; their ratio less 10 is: -8.92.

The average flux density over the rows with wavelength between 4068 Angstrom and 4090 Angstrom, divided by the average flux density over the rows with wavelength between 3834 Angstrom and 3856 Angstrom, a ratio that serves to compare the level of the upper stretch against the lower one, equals 0.95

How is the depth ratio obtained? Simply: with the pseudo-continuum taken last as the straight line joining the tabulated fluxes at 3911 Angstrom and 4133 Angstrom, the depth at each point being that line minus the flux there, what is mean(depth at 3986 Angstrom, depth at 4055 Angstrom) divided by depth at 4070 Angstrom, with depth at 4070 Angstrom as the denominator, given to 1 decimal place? 1.3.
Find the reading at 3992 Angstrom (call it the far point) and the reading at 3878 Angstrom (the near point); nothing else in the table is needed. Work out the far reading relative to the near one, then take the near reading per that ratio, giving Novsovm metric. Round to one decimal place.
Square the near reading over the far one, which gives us 19.5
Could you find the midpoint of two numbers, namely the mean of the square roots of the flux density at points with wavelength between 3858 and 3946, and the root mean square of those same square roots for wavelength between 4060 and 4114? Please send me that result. 4.19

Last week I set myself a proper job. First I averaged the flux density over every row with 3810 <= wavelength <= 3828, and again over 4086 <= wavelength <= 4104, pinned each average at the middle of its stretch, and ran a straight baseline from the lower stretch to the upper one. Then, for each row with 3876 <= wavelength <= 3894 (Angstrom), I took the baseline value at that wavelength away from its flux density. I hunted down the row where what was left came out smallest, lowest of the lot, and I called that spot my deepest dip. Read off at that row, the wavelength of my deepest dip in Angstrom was 3893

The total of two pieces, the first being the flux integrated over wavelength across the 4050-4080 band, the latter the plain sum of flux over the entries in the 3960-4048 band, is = 972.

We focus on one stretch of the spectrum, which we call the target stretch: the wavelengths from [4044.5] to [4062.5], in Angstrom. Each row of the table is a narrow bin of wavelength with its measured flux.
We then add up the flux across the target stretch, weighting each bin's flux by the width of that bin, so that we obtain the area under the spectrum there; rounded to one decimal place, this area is 308.6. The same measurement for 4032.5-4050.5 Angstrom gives 290.9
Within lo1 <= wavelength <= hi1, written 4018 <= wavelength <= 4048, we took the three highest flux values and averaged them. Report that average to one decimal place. 18.5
